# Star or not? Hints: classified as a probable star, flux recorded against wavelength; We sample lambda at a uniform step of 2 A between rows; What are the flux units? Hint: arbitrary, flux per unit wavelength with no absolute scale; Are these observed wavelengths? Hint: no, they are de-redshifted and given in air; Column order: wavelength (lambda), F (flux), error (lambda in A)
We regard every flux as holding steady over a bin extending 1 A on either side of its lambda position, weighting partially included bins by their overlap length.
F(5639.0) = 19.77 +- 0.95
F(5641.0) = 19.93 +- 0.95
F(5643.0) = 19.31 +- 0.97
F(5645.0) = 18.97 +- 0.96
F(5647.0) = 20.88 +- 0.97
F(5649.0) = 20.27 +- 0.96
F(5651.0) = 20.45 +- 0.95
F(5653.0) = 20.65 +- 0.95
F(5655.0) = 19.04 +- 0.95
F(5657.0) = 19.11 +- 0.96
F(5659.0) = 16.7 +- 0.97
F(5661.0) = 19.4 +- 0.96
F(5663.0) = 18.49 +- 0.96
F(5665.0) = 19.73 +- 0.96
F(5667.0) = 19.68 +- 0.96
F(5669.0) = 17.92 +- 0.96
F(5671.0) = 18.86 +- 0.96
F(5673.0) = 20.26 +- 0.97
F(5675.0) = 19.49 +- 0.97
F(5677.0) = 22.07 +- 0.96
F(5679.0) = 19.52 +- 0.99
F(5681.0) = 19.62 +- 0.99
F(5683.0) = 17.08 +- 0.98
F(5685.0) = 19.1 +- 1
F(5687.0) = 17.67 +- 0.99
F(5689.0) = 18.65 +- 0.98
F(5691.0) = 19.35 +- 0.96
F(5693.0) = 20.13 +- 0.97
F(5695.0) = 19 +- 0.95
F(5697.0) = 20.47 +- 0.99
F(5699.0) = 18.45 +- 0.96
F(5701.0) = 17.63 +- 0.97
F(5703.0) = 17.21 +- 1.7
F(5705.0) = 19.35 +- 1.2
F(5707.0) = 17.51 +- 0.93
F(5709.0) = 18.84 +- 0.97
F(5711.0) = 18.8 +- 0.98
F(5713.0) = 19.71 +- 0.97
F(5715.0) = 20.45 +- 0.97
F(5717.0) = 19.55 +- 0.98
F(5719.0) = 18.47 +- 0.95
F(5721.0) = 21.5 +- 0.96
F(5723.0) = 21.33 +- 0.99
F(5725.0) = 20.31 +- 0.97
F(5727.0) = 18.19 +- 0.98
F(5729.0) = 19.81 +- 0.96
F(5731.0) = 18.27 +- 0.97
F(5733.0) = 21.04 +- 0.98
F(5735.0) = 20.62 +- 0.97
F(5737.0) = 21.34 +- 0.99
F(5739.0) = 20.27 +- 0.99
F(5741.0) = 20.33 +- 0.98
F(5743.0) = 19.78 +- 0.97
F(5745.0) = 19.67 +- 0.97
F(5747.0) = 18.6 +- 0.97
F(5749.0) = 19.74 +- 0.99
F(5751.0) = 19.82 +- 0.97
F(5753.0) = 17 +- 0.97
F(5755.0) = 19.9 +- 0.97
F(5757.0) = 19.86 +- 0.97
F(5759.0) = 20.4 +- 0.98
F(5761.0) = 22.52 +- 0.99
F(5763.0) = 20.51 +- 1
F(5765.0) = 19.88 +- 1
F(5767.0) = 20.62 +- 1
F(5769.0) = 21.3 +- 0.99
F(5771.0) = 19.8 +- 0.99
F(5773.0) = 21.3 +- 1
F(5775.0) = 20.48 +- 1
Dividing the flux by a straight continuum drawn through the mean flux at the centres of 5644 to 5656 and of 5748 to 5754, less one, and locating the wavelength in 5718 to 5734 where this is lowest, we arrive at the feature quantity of 5727.0 A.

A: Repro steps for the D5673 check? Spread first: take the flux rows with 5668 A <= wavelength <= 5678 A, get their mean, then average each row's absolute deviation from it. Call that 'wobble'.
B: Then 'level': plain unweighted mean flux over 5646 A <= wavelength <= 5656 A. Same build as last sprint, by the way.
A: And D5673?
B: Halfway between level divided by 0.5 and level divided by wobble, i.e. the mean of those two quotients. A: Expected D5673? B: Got 29.0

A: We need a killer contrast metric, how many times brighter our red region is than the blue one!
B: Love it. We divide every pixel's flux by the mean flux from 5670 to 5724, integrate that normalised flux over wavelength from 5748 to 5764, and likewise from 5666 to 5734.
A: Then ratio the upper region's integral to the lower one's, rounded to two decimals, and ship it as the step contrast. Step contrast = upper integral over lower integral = 0.24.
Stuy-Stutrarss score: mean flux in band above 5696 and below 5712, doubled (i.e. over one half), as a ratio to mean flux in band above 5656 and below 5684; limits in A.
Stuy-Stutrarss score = 1.937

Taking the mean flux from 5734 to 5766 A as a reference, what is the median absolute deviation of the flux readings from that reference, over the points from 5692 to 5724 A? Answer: 1.2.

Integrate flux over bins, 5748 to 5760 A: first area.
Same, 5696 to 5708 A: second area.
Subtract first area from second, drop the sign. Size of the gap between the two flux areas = 12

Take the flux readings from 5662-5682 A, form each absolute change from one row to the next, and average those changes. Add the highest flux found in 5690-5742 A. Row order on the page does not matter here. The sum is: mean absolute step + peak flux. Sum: 22.8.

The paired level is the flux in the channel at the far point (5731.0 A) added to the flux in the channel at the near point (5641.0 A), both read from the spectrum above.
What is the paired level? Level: 38.2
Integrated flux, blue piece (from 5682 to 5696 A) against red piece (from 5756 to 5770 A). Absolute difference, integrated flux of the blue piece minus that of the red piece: 28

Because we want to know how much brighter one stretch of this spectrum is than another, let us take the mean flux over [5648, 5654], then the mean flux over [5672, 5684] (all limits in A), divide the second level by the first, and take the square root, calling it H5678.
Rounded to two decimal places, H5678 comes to 0.98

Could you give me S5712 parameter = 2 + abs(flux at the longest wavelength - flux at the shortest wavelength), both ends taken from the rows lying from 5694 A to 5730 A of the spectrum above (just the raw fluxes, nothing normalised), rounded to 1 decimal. 2.8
